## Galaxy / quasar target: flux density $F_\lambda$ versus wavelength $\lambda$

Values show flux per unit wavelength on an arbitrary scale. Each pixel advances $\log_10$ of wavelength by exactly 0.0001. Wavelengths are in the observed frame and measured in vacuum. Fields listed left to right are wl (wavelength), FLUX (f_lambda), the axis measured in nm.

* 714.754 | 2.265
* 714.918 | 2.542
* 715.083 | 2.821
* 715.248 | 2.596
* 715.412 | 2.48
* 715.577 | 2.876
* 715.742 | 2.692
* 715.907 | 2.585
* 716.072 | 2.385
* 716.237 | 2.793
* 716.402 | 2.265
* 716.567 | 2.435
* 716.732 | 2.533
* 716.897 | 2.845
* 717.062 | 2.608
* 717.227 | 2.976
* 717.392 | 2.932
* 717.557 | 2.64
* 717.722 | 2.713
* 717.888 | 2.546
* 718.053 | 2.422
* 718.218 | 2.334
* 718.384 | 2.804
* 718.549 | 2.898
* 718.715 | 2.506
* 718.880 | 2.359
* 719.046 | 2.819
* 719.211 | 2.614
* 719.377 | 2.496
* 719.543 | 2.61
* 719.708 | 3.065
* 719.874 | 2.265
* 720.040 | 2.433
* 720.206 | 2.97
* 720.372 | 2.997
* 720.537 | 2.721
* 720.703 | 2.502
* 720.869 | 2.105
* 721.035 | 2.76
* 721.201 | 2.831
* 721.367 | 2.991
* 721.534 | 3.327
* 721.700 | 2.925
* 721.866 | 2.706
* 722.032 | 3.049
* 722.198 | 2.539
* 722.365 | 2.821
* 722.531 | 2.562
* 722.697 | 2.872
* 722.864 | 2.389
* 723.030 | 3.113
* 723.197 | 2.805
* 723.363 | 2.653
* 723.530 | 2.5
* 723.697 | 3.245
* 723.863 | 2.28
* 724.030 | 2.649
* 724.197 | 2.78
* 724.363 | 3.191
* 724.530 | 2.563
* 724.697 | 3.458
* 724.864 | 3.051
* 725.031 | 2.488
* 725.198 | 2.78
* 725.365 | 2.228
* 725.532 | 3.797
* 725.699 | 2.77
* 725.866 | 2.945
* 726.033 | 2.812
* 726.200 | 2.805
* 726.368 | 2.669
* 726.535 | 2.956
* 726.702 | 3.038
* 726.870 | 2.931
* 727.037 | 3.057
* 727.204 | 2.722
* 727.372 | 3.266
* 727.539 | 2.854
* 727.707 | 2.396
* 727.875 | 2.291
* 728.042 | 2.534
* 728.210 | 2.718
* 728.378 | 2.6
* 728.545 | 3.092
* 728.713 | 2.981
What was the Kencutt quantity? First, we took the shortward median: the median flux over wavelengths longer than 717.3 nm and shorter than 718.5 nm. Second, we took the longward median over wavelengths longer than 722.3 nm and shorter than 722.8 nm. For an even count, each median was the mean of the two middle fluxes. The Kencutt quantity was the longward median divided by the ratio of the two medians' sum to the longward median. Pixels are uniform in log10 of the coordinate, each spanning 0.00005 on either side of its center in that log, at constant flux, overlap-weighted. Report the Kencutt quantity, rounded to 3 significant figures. 1.46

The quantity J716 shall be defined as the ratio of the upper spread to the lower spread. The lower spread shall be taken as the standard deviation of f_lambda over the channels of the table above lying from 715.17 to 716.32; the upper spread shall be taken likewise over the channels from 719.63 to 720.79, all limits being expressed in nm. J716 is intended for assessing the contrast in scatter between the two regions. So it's 1.8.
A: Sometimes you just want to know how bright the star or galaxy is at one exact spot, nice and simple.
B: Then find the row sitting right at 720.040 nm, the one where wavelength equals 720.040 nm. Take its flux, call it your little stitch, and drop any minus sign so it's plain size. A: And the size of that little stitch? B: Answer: 2.4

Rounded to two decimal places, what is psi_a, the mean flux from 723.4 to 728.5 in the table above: 2.81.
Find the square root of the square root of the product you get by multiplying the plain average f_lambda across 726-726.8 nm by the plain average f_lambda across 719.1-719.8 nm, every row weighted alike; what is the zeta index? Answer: 1.67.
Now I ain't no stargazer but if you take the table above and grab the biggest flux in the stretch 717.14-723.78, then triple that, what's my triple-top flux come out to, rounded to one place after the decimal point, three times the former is 10.0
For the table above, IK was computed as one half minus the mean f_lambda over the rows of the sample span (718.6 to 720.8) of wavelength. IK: -2.14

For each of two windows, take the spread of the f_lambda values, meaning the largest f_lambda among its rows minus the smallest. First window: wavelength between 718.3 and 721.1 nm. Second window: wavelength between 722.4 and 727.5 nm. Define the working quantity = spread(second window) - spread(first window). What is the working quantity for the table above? 0.61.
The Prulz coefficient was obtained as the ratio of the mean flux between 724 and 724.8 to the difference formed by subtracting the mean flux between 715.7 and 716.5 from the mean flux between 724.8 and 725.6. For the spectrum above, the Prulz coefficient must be 9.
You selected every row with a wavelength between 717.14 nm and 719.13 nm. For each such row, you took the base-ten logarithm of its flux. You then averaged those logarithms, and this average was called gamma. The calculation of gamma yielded 0.424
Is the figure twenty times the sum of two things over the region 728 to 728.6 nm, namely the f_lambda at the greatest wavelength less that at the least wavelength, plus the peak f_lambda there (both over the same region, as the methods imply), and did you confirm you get 73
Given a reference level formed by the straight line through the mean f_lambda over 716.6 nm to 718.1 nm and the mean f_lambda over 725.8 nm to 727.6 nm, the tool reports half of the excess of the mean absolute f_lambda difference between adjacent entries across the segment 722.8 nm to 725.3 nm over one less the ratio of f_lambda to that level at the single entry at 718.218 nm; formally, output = 0.17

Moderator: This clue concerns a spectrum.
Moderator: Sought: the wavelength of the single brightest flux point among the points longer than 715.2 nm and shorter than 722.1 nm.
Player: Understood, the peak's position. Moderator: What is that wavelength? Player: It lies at 721.534 nm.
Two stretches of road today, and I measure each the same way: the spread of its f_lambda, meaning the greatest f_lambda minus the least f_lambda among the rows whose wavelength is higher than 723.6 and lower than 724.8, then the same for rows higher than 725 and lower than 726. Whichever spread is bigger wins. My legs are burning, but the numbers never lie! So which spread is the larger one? 1.57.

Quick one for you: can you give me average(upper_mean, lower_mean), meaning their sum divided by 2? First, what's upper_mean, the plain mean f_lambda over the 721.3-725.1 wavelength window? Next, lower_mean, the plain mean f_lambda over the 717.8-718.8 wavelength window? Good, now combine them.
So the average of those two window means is 2.70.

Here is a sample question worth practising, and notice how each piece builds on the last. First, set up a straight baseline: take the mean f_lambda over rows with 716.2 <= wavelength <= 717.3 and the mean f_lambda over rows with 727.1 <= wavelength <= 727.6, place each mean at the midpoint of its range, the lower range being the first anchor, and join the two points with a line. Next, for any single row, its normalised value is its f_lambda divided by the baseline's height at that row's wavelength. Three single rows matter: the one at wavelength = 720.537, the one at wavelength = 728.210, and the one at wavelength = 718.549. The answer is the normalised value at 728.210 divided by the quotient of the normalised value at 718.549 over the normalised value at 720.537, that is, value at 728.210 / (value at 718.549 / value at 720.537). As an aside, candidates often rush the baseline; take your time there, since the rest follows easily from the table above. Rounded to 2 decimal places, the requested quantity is 0.84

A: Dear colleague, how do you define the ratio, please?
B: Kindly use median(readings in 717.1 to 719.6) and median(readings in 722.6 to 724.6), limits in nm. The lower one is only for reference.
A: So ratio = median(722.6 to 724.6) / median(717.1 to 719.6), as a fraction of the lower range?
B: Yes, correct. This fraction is 1.04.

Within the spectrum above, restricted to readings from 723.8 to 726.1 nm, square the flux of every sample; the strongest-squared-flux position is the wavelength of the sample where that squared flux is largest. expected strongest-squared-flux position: 725.532 nm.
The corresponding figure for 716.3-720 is 719.708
